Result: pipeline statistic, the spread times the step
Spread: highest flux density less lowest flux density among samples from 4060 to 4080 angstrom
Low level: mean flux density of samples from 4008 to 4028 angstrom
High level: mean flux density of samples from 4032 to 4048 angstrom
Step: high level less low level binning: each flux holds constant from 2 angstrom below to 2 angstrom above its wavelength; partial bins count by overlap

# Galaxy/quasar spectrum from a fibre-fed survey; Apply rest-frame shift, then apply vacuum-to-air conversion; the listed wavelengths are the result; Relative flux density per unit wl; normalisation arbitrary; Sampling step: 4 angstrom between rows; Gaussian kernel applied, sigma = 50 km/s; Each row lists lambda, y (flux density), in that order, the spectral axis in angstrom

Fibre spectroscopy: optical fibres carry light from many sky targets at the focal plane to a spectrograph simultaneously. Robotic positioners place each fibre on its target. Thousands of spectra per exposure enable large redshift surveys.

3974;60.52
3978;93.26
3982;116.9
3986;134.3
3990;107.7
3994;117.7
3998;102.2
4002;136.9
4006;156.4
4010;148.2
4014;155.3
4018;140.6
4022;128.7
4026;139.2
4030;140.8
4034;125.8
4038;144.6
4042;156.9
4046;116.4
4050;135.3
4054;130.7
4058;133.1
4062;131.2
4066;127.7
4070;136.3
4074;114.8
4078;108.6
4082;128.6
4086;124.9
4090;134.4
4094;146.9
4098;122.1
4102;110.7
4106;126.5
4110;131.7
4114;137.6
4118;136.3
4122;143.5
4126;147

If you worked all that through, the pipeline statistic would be -179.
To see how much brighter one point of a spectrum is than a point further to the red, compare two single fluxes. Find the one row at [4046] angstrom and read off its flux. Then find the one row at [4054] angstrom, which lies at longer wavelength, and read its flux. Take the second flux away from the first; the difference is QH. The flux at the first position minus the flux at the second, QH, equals -14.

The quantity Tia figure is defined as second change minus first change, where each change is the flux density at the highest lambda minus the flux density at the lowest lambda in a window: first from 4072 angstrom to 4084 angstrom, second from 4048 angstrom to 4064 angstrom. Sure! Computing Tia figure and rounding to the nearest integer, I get -18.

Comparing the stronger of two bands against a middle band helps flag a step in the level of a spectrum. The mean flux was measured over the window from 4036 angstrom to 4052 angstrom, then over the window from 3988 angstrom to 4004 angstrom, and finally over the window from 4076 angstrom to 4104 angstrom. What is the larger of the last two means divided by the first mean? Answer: 0.91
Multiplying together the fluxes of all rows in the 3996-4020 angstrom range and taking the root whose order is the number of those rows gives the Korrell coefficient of 139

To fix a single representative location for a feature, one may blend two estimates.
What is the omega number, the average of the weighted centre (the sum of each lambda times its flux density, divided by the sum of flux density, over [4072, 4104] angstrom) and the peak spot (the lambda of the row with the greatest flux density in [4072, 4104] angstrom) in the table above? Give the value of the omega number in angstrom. 4091.1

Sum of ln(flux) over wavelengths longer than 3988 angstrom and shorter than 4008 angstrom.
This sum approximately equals 24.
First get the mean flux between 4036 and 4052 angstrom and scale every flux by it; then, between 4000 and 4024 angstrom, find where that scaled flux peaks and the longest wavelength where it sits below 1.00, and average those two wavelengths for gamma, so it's 4014 angstrom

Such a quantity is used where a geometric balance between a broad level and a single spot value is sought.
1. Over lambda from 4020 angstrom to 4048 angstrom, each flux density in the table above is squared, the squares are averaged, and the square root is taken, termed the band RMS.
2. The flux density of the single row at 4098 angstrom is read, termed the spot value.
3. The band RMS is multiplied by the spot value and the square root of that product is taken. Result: 129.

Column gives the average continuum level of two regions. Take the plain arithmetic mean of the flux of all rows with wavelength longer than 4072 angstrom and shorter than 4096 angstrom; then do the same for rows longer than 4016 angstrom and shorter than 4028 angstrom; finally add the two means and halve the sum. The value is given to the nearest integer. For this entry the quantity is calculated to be 131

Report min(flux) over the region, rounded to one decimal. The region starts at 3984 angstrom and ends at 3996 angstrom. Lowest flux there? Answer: 107.7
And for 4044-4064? 116.4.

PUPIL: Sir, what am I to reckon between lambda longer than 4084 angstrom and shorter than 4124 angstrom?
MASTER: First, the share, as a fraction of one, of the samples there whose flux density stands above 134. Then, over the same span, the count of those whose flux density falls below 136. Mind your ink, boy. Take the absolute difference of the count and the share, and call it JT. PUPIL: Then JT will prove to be 5.5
